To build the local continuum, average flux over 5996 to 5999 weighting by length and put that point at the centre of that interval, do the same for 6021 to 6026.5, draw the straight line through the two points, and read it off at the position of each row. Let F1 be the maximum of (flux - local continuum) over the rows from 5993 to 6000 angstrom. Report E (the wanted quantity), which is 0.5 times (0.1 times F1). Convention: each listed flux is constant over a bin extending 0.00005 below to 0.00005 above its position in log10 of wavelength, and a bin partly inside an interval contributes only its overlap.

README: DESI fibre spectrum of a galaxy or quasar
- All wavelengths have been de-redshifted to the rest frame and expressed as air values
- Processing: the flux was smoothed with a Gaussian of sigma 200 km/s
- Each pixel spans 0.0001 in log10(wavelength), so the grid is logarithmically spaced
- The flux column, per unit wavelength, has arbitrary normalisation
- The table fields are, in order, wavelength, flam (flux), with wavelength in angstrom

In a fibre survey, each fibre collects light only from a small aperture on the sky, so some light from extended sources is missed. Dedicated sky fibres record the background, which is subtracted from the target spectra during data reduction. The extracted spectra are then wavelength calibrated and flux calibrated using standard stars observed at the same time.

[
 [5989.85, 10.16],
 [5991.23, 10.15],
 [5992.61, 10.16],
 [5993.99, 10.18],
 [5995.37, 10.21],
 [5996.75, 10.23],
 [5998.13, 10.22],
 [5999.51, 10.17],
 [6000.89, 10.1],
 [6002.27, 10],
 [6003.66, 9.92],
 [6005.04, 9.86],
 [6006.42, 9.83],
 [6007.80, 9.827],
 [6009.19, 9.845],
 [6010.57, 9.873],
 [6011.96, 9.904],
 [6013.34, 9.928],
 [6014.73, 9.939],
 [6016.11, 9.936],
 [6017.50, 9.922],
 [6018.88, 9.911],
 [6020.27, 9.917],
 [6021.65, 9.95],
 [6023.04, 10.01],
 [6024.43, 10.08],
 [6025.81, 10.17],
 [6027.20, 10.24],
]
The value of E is -0.0003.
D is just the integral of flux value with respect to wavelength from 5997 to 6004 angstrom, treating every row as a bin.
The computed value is 71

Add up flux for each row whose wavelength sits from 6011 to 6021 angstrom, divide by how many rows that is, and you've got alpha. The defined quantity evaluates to 9.9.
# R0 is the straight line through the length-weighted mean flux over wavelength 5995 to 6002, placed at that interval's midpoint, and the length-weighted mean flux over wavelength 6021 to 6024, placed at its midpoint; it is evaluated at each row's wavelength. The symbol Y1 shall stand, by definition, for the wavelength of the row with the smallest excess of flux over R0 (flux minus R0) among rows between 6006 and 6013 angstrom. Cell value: 6006.42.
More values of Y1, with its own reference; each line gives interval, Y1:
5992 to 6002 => 5992.61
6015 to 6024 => 6017.50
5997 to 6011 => 6006.42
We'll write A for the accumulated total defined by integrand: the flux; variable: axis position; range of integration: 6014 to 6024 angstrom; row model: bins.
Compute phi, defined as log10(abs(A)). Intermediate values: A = 99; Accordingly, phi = 2.00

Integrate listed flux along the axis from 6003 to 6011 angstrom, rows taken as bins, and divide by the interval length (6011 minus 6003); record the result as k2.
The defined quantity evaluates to 9.9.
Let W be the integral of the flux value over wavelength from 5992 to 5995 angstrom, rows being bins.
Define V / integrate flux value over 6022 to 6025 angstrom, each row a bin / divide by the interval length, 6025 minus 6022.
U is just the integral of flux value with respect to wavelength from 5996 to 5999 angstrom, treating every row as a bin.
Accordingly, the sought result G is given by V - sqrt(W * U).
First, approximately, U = 30.7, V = 10.0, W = 30.5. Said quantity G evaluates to -20.6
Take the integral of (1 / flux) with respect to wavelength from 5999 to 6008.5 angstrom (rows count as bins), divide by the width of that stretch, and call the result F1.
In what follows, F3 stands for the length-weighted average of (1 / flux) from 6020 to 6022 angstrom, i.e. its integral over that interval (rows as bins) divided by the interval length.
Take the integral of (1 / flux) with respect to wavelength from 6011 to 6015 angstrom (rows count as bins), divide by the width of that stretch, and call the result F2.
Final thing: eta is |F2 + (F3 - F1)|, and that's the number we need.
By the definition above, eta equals 0.101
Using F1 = 0.100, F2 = 0.101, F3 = 0.101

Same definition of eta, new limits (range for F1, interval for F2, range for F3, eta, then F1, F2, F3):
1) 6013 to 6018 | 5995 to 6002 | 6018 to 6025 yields 0.098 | 0.101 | 0.098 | 0.100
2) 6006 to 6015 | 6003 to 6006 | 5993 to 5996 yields 0.098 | 0.101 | 0.101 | 0.098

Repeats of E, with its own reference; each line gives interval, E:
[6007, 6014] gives -0.0098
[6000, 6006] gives -0.0054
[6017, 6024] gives -0.0025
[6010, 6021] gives -0.0081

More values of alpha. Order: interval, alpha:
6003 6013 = 9.9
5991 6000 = 10.2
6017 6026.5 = 10.0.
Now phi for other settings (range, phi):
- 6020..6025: 1.70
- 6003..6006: 1.47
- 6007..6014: 1.84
